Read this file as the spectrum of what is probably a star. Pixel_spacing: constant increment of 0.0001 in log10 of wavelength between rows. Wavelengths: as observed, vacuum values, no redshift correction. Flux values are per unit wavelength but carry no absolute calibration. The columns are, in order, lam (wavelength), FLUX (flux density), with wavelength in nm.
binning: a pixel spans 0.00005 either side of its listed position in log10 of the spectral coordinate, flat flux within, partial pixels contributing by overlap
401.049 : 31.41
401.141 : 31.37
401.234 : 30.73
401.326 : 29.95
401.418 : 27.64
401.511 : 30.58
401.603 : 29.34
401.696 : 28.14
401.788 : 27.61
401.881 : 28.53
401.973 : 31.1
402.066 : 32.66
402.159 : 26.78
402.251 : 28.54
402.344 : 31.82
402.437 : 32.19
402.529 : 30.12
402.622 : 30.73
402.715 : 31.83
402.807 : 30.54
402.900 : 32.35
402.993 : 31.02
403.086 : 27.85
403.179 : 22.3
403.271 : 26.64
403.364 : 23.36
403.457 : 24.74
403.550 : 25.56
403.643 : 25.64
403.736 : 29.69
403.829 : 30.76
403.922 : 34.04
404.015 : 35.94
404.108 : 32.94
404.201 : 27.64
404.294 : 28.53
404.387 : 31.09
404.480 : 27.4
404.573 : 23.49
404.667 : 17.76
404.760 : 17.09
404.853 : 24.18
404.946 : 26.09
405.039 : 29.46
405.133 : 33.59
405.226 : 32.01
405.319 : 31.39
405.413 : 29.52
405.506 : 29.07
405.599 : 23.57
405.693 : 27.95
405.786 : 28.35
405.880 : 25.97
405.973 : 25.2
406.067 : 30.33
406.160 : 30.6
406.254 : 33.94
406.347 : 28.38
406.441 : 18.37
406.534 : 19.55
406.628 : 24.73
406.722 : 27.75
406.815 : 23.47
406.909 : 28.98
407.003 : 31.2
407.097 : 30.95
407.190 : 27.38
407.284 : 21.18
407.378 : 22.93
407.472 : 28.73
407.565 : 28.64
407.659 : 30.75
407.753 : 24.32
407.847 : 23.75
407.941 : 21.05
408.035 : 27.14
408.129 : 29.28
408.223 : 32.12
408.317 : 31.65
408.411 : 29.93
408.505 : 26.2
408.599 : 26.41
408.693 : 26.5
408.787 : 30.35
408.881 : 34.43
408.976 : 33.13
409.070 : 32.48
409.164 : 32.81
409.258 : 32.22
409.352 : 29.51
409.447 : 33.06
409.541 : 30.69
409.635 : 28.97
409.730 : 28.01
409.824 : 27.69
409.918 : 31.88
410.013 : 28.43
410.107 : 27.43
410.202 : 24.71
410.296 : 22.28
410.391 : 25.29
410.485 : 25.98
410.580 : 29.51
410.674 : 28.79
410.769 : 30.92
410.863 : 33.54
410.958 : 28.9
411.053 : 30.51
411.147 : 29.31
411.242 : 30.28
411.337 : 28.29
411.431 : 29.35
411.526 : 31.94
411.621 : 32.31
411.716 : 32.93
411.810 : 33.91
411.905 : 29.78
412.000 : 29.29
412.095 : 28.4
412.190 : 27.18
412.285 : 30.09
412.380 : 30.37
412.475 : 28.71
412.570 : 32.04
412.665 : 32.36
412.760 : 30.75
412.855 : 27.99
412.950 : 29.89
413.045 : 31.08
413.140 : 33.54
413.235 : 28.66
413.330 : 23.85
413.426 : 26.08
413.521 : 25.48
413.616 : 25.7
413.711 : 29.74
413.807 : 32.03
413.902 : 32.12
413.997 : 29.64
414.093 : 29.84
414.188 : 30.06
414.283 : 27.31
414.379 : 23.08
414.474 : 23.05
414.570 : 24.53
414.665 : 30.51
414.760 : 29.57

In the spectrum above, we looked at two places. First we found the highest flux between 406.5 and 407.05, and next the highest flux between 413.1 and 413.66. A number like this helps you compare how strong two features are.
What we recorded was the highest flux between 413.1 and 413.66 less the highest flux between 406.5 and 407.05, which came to 2.3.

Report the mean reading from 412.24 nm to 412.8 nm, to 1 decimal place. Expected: 30.7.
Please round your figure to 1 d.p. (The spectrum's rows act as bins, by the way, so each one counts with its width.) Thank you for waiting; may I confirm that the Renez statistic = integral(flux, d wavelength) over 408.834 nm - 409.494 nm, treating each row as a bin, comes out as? 21.4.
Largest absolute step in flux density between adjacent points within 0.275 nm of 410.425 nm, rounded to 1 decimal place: 3.5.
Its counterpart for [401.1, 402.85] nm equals 5.9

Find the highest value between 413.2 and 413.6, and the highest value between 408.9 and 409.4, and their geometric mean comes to 30.8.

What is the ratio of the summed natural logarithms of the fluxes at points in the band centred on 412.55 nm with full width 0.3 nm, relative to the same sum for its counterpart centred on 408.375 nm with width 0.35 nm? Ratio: 0.76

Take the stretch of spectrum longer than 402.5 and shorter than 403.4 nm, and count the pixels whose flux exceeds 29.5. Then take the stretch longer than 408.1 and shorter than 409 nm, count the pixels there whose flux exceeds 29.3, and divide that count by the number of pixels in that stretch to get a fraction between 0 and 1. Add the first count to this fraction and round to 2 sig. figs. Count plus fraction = 6.6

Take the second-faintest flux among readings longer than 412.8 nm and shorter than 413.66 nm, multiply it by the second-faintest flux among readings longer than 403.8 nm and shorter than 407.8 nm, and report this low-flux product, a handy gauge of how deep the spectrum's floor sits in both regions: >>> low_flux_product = 453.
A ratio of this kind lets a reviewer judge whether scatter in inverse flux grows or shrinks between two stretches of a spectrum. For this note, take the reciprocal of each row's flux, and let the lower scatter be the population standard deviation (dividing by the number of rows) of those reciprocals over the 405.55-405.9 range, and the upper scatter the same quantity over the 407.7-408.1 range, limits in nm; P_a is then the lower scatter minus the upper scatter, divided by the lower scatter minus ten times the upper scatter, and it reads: 0.03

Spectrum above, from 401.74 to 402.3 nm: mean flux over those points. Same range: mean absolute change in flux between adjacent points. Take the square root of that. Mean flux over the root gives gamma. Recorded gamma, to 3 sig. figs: 18.3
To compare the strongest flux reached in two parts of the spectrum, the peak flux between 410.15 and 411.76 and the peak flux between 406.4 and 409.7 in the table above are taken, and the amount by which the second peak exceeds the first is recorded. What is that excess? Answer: 1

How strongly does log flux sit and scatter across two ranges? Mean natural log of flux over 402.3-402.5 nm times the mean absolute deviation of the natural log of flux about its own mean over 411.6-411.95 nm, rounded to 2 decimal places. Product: 0.14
